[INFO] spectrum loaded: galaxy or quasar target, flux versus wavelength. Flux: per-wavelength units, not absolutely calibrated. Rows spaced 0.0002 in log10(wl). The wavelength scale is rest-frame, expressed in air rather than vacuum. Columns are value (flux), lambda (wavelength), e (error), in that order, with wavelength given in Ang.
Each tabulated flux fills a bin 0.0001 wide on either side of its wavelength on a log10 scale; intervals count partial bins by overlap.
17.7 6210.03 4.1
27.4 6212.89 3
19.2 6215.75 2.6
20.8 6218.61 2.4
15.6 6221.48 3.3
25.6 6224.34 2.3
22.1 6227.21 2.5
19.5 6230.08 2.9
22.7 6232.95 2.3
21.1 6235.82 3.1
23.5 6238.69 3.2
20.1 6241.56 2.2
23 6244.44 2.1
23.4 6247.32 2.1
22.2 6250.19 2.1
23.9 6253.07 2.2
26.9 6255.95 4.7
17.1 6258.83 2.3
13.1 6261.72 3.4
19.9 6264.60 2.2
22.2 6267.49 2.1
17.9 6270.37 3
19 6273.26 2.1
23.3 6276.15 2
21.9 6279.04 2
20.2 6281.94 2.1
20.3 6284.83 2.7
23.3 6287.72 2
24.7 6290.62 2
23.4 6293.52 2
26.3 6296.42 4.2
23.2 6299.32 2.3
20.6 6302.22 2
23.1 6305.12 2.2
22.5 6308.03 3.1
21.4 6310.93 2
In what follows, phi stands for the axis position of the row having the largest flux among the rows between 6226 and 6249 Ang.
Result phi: 6238.69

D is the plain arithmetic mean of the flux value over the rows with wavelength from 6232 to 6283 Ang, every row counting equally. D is 21.2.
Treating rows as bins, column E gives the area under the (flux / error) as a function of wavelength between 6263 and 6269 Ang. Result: 58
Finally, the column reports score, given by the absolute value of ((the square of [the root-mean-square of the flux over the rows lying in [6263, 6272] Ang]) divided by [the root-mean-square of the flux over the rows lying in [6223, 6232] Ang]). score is 17.9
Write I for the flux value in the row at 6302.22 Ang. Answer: 20.6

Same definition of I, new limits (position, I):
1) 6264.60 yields 19.9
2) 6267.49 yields 22.2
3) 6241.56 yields 20.1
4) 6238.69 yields 23.5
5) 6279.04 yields 21.9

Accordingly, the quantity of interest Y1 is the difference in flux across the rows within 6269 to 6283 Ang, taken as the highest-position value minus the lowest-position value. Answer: 2.3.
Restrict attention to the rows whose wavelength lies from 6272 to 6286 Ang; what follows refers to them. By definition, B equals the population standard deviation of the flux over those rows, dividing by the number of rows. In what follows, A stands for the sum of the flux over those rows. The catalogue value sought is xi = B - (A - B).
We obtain -102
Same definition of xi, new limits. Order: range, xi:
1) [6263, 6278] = -98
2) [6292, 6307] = -113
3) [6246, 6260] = -107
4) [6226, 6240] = -106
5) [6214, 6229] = -97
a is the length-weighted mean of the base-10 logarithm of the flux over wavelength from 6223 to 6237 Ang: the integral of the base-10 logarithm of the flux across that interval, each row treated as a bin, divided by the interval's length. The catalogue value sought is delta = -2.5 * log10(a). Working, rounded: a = 1.34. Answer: -0.321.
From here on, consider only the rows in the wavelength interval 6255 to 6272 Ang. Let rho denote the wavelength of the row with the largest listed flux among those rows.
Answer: 6255.95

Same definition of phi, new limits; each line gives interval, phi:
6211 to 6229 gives 6212.89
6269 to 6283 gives 6276.15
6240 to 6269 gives 6255.95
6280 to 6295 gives 6290.62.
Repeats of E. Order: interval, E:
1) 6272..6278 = 63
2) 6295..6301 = 50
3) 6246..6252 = 65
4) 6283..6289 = 57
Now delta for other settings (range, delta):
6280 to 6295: -0.324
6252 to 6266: -0.276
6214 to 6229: -0.295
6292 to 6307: -0.338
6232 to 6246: -0.320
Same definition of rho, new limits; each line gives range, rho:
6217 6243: 6224.34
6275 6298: 6296.42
